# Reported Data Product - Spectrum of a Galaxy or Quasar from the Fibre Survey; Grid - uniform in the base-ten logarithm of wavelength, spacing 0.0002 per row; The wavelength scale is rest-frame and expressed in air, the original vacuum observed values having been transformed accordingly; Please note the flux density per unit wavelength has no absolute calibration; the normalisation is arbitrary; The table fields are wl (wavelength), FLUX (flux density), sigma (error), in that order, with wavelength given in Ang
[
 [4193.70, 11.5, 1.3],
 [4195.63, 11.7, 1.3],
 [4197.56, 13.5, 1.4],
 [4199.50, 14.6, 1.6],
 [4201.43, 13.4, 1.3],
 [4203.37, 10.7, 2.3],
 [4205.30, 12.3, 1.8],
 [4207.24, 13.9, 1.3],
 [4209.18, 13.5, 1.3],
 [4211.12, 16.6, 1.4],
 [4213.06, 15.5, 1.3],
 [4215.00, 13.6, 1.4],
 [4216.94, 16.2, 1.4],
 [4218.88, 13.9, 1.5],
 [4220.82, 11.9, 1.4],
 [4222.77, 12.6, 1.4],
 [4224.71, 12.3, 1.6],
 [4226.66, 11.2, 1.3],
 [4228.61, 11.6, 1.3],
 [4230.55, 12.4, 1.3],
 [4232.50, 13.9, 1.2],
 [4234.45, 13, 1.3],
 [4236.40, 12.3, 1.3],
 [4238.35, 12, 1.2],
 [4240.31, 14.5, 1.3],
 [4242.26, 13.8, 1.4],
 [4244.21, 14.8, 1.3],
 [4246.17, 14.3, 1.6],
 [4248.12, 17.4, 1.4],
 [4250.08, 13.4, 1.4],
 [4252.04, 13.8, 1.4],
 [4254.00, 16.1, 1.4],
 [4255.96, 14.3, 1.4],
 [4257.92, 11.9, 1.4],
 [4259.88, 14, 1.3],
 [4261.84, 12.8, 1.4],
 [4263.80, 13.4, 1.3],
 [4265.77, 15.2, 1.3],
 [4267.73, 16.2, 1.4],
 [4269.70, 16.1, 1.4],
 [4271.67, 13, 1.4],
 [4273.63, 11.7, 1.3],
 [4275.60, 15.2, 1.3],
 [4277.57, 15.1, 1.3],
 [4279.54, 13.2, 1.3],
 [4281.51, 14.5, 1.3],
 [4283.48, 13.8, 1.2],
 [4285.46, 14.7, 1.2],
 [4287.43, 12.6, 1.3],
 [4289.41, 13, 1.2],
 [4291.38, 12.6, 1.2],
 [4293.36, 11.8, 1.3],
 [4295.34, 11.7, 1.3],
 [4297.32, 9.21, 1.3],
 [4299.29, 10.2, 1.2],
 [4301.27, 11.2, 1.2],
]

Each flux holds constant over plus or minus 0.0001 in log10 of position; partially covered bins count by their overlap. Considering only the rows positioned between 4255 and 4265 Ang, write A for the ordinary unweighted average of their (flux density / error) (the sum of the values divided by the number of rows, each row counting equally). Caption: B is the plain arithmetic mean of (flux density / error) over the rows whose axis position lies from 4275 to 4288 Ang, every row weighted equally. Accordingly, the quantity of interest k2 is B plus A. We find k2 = 20.9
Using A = 9.8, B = 11.2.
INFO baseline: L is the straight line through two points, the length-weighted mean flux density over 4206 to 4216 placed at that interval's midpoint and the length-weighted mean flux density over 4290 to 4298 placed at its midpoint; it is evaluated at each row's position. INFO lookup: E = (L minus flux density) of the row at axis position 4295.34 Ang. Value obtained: -0.3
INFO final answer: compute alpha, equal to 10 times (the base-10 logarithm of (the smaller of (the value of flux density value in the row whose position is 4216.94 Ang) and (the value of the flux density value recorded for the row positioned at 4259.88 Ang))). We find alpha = 11.5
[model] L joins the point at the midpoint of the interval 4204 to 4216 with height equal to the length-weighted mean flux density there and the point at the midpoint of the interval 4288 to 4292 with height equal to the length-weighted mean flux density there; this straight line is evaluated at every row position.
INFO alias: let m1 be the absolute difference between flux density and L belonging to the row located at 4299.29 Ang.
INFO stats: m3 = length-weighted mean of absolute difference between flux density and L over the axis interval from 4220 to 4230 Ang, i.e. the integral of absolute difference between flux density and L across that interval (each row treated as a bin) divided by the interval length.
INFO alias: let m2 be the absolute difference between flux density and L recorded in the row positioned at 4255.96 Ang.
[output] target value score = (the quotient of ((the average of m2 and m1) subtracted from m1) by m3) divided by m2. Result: 0.4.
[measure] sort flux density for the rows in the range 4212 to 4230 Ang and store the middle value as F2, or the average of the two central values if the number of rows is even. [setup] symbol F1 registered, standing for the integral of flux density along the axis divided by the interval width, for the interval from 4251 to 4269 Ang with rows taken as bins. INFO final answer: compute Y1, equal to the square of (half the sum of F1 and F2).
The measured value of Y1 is 180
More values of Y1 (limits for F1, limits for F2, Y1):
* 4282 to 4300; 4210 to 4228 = 167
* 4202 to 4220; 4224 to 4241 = 173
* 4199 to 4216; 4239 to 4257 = 197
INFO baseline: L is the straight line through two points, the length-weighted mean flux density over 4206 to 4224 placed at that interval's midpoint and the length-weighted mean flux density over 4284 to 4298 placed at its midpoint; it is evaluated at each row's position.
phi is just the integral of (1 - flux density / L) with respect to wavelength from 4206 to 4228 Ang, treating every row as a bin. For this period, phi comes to 0.63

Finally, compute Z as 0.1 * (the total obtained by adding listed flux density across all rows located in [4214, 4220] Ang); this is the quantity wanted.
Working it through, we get 4.37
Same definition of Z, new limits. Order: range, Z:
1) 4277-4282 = 4.28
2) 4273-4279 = 4.20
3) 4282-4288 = 4.11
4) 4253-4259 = 4.23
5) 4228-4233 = 3.79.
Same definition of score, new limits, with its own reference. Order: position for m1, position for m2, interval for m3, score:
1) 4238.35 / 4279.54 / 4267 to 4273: 1.6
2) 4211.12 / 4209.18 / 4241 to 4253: 1.3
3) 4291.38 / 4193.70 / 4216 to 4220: -0.4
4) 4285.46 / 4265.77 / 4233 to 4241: 0.0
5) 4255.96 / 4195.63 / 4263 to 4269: -0.2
